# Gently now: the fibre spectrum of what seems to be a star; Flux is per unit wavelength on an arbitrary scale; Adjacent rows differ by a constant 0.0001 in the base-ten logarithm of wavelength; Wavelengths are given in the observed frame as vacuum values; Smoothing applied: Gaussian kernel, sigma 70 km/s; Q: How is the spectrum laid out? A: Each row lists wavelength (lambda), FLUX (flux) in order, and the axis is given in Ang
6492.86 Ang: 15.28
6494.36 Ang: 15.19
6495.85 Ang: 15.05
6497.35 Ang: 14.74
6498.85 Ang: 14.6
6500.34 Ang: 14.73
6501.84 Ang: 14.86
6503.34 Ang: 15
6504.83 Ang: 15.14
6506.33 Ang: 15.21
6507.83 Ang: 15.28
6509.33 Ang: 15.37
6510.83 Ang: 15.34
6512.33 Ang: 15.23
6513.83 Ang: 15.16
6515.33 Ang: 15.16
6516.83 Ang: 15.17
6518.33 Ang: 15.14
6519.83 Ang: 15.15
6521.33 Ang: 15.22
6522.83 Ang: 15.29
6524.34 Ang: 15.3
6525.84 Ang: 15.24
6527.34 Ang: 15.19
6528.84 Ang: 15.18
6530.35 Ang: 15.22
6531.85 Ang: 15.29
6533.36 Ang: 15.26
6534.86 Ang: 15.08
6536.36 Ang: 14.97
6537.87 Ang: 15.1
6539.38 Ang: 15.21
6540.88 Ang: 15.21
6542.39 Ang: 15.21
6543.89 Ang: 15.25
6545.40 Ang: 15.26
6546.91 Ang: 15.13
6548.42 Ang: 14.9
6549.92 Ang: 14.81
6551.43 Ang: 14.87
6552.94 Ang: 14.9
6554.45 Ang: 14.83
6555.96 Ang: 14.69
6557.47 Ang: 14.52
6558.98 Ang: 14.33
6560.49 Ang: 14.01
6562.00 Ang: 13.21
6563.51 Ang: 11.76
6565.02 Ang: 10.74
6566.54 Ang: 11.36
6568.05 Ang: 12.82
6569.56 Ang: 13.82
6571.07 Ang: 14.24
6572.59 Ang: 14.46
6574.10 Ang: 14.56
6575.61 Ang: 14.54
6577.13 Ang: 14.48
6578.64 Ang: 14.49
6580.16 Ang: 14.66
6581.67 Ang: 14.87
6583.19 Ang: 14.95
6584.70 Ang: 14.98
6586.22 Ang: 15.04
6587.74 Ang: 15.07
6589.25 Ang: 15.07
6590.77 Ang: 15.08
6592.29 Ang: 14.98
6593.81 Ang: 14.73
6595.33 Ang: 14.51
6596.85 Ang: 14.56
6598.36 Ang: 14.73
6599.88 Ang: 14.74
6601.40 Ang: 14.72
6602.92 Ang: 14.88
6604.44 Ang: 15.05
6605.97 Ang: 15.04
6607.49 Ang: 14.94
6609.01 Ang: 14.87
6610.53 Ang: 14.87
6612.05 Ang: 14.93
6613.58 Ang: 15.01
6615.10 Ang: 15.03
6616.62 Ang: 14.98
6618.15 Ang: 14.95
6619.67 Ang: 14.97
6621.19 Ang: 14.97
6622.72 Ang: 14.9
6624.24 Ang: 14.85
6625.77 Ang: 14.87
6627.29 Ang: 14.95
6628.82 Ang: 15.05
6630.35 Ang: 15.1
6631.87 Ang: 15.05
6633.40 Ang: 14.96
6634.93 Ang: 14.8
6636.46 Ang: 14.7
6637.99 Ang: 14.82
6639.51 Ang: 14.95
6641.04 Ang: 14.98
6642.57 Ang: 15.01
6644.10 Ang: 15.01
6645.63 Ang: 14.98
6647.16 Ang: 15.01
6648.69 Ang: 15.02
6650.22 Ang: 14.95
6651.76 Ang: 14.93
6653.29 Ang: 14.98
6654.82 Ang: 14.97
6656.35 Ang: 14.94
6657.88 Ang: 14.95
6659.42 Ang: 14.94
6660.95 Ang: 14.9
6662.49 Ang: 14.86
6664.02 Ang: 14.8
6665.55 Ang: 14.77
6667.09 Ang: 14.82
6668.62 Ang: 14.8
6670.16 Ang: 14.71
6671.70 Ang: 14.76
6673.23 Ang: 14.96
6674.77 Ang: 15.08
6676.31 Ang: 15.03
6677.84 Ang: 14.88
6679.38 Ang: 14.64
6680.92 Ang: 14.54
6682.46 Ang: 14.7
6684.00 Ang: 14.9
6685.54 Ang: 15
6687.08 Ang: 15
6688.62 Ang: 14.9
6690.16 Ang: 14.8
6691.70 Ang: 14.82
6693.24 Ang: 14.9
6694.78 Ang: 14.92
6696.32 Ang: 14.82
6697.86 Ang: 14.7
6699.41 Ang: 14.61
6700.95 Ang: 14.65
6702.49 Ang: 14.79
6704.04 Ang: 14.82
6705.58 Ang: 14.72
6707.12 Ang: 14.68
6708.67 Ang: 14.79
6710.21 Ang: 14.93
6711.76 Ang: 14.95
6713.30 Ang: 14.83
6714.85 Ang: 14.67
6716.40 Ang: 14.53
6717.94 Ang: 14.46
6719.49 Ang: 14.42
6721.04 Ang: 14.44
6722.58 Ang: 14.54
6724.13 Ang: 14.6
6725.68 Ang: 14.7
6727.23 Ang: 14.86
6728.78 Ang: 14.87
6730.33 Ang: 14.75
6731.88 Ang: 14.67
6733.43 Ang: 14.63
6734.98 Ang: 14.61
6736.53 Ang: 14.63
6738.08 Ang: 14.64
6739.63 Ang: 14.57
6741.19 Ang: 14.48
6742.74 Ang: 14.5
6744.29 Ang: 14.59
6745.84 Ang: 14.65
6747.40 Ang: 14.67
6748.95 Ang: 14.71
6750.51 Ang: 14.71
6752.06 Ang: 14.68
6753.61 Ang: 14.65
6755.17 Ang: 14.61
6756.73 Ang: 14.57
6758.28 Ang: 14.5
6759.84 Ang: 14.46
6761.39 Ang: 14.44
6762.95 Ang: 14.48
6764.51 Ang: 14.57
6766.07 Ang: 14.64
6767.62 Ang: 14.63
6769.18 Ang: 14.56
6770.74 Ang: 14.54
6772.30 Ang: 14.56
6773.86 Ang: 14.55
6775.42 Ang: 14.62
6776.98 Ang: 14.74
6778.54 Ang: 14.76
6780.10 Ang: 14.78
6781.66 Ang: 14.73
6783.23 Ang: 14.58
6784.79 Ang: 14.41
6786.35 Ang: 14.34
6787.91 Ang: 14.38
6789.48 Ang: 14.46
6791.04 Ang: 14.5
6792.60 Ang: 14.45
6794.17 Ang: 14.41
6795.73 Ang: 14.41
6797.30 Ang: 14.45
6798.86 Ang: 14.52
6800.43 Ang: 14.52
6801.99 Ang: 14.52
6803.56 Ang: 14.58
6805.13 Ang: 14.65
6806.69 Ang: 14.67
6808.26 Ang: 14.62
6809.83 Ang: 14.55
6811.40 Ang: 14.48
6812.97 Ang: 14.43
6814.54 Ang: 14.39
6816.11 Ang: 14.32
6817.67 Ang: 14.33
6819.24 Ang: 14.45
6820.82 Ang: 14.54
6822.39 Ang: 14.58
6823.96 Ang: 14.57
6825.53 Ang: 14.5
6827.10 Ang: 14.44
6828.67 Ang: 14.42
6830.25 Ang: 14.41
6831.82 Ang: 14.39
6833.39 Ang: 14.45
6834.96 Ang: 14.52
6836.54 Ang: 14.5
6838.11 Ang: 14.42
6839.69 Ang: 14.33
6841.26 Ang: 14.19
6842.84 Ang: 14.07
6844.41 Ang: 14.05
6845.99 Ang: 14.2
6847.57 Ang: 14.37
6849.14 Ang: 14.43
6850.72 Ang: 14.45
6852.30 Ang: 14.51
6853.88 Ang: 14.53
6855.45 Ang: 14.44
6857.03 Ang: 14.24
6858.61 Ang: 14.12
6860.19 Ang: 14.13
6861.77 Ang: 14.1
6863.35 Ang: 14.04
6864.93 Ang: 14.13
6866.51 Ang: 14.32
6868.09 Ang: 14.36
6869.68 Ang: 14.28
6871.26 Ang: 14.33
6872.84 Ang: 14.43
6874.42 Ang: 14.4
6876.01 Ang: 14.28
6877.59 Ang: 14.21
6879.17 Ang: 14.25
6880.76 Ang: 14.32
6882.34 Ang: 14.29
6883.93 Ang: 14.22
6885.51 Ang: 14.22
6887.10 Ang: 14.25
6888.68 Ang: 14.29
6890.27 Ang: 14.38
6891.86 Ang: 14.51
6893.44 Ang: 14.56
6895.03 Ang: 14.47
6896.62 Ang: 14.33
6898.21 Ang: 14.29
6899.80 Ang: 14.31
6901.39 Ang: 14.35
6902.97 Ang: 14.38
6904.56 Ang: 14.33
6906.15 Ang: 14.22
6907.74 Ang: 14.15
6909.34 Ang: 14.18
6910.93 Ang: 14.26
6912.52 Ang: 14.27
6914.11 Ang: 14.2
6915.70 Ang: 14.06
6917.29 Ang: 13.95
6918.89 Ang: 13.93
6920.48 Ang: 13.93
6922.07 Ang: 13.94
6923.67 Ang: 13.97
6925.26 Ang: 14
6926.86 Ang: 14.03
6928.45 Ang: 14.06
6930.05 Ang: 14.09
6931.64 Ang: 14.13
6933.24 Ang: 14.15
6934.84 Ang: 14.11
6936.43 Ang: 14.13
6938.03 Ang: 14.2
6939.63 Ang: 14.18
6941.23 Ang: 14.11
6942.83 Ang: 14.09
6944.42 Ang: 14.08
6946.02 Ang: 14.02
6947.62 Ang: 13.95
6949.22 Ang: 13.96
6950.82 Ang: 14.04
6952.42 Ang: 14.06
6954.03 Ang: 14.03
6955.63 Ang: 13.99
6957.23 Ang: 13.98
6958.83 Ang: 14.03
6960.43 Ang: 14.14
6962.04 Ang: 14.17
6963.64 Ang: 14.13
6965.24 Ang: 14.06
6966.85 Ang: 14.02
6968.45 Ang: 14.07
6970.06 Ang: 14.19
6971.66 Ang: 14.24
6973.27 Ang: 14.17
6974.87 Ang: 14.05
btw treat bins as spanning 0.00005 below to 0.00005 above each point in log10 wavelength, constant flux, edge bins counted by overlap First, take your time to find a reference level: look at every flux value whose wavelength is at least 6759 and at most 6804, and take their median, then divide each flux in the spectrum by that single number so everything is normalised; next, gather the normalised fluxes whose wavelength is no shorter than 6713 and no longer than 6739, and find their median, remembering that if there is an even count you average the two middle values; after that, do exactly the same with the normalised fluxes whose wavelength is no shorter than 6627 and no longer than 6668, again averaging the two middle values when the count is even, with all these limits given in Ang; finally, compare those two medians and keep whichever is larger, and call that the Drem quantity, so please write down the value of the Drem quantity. 1.03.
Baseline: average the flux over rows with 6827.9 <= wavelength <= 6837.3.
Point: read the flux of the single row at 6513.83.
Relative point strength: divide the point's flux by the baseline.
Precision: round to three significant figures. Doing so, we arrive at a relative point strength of 1.05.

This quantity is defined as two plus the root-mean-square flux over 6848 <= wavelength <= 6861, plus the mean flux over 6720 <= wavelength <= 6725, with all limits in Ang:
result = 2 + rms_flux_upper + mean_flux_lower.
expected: 30.9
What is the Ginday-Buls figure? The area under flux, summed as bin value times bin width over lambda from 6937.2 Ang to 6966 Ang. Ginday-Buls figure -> 405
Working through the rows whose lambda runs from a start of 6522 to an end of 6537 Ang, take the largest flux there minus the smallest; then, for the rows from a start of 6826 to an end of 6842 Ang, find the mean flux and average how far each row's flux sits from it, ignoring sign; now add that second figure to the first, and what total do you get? 0.39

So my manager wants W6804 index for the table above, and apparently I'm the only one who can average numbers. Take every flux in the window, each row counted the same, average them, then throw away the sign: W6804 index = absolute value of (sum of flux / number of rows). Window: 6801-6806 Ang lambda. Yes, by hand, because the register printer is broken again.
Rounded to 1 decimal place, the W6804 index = 14.6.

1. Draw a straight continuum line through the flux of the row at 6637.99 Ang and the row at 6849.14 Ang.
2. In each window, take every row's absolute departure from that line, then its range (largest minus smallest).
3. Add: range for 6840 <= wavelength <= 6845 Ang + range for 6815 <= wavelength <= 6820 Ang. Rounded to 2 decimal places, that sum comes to 0.27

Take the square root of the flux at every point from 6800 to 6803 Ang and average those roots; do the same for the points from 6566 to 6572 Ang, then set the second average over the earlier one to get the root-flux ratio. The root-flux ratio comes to 0.95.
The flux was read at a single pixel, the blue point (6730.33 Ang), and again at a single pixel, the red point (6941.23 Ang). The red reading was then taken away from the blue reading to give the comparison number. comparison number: 0.6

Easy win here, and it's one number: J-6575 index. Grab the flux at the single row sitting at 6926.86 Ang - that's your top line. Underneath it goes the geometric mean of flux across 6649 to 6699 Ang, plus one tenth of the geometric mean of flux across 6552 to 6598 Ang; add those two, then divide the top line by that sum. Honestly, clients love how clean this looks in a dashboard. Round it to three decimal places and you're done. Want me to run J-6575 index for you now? 0.862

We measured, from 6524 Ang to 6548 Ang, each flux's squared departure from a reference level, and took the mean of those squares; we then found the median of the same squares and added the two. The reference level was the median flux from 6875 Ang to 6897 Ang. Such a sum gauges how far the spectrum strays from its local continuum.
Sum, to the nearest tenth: 1.7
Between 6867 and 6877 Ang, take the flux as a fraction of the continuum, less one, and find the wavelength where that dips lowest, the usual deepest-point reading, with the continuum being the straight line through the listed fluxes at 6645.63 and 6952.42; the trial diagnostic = 6869.68 Ang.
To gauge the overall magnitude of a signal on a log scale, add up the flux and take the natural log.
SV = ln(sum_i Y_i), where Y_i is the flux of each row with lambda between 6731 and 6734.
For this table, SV 3.4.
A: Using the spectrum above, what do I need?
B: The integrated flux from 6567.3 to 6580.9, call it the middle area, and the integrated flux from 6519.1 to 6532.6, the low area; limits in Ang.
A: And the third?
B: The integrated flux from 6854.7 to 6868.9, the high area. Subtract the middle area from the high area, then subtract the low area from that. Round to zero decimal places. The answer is -198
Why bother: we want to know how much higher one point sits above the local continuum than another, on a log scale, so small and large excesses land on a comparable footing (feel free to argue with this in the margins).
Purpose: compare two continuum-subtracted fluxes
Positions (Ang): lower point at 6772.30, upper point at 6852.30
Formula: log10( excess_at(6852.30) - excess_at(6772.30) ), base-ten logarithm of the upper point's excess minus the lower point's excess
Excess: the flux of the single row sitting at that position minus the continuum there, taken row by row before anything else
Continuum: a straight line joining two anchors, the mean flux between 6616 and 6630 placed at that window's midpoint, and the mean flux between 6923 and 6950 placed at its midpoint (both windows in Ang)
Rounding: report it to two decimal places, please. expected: -0.77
